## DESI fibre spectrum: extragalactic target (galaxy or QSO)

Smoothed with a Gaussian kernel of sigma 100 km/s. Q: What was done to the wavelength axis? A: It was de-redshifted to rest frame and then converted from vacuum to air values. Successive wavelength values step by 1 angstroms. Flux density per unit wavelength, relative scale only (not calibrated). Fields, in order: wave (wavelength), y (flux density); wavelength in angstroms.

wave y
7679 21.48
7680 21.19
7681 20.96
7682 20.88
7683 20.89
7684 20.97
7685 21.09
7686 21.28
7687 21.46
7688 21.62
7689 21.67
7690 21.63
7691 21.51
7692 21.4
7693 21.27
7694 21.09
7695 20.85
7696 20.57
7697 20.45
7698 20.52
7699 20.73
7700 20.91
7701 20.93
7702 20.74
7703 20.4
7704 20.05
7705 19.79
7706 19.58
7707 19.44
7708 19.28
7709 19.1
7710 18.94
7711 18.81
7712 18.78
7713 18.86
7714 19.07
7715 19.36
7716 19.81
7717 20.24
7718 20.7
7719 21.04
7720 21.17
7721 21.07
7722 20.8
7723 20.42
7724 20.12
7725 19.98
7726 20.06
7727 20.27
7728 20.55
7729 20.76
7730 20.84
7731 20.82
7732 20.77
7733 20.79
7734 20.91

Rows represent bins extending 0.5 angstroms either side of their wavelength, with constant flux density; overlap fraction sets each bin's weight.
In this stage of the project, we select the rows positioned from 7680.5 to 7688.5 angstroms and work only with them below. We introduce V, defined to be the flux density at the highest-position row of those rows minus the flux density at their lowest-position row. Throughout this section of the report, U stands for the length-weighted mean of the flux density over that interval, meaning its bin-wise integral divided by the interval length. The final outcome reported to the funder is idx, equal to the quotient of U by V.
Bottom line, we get 32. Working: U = 21.1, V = 0.7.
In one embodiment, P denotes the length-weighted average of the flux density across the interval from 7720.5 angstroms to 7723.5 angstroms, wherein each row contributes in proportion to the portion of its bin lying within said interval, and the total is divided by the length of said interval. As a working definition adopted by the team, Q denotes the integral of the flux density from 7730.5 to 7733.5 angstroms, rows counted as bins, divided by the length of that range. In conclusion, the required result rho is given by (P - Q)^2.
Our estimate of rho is 0.0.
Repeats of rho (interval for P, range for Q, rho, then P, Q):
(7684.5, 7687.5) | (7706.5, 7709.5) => 4.0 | 21.3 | 19.3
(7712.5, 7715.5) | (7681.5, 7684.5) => 3.3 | 19.1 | 20.9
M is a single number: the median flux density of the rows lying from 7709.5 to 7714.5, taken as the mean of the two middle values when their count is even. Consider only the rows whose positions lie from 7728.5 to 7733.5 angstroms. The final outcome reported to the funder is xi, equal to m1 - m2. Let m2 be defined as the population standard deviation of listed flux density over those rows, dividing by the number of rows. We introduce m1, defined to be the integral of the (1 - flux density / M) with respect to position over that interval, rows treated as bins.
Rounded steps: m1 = -0.51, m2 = 0.030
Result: -0.54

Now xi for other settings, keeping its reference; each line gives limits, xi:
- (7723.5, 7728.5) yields -0.56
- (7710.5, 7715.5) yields -0.25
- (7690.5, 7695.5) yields -0.86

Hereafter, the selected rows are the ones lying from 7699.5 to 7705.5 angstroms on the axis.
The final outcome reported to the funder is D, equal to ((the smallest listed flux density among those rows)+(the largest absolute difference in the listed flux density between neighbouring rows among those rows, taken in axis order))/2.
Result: 10.1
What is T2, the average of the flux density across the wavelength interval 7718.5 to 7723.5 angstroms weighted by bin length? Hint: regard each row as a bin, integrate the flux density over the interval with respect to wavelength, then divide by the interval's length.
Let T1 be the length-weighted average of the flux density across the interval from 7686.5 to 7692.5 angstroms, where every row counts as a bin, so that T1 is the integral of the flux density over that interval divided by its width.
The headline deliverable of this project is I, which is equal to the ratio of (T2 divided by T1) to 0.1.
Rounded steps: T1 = 21.5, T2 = 20.9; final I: 9.7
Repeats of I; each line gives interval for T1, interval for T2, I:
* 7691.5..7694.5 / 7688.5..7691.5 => 10.2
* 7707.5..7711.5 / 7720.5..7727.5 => 10.7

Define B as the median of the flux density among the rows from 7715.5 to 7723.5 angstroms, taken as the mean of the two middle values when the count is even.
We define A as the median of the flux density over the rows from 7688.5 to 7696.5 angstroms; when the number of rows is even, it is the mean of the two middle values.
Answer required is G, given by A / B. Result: 1.03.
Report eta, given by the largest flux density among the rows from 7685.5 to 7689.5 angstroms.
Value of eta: 21.67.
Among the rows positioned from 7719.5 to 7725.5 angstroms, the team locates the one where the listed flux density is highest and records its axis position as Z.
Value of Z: 7720 angstroms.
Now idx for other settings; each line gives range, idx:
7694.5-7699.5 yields -172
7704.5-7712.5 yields -19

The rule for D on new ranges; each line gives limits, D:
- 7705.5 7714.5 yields 9.5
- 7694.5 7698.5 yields 10.4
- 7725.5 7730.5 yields 10.2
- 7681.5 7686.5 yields 10.5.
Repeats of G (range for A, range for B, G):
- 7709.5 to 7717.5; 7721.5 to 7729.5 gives 0.93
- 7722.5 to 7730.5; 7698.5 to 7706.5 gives 0.99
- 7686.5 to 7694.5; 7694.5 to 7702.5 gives 1.04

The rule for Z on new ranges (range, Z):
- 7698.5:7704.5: 7701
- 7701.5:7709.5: 7702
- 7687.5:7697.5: 7689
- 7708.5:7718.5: 7718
